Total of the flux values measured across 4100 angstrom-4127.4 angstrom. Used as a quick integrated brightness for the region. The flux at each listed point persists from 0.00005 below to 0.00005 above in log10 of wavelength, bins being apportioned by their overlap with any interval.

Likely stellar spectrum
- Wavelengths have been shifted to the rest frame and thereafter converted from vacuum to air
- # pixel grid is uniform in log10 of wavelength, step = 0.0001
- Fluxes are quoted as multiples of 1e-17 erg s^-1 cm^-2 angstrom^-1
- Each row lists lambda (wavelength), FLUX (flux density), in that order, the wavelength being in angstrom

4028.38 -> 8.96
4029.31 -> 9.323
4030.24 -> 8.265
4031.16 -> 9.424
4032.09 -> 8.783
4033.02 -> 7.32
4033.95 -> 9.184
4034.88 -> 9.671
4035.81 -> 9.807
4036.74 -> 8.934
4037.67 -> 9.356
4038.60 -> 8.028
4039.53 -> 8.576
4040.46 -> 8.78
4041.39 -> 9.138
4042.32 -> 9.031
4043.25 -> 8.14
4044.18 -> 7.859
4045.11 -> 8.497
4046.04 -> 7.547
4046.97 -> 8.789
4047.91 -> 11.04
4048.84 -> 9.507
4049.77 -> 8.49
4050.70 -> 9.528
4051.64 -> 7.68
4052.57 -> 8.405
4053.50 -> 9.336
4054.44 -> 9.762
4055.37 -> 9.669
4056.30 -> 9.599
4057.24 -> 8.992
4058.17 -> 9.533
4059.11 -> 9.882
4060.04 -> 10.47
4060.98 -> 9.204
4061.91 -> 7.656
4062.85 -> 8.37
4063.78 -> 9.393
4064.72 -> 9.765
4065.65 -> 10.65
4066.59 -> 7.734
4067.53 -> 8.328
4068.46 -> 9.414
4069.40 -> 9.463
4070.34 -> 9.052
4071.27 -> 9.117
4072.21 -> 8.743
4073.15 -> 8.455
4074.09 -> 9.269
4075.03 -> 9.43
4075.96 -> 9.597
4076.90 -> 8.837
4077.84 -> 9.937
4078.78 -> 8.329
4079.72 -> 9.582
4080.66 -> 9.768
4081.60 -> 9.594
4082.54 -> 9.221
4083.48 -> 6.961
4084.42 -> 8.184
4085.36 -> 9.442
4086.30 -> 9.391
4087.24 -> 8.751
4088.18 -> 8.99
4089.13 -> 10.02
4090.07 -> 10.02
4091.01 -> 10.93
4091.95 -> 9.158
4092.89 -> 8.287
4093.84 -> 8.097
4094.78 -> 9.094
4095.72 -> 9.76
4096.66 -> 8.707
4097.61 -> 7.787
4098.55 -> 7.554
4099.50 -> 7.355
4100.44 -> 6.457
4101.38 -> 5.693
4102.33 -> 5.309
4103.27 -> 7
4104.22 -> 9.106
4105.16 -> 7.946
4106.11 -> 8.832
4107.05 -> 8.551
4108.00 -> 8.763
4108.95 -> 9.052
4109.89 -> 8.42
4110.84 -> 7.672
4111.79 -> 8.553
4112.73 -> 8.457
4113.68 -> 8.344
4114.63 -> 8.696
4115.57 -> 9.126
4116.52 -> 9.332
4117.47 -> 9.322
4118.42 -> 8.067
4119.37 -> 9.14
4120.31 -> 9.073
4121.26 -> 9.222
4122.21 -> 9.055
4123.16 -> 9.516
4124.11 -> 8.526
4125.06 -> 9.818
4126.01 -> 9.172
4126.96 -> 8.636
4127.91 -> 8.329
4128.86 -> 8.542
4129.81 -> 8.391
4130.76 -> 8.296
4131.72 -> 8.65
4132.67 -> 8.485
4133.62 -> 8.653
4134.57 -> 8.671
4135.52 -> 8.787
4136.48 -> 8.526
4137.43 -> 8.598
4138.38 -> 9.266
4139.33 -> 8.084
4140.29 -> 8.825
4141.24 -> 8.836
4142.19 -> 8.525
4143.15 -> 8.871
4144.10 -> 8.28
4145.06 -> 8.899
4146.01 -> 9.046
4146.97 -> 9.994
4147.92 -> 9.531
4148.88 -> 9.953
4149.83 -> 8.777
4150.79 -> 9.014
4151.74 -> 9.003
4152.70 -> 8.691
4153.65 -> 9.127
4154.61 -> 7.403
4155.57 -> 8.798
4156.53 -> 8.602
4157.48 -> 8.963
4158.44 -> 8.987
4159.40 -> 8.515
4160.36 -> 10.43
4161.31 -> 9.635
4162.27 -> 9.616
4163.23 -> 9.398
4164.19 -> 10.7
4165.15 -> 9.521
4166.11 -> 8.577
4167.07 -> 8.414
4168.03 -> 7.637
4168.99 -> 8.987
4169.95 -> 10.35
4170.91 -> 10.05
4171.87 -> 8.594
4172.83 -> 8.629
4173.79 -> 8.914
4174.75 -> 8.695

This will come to 245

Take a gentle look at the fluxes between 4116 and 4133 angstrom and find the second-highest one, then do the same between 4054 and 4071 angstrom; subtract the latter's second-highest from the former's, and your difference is -1.0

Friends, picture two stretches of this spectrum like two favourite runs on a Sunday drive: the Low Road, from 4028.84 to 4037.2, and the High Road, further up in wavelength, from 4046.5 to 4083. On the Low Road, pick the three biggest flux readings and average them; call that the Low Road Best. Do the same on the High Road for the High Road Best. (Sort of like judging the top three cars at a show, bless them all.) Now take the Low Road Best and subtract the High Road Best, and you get -1.1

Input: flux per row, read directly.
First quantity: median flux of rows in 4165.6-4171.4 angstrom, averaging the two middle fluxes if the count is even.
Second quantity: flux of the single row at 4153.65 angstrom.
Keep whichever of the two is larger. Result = 9.1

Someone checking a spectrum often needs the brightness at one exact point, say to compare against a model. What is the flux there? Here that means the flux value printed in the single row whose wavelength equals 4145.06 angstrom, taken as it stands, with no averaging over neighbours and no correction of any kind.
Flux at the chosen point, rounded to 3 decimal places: 8.899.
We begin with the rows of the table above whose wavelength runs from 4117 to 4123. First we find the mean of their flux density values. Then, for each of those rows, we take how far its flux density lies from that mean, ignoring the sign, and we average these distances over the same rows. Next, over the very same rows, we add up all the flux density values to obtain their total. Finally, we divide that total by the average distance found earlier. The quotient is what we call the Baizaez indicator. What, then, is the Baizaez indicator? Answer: 177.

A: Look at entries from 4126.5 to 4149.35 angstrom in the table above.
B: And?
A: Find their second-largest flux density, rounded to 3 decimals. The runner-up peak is 9.953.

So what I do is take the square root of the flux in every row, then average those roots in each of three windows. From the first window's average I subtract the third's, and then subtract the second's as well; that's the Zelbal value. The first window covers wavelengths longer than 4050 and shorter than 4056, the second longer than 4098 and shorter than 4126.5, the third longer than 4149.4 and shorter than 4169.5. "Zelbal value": -2.87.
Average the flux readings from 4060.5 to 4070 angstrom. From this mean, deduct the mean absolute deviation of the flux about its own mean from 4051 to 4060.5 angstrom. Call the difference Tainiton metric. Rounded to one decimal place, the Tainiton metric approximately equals 8.4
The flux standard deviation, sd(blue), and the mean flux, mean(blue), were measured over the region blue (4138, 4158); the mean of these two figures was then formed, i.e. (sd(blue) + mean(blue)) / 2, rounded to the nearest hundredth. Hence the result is 4.72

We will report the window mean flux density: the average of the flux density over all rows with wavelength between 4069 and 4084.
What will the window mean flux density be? 9.08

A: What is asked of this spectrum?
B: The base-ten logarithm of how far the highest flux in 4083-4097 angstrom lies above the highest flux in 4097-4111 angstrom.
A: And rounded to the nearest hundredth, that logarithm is 0.26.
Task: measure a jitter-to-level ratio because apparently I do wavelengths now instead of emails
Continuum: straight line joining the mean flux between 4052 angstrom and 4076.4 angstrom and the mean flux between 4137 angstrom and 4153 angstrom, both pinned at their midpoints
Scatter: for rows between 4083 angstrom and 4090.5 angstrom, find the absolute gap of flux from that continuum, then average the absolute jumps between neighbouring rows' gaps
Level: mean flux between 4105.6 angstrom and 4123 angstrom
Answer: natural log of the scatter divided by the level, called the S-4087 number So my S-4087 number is -3.0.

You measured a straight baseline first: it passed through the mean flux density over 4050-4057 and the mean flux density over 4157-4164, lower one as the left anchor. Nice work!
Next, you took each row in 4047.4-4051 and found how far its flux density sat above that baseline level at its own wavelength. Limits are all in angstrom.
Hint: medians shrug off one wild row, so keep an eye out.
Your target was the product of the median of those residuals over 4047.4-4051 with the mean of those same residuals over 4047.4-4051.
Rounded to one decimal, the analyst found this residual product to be 0.2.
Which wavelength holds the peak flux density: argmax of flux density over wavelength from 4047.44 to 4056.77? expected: 4047.91 angstrom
